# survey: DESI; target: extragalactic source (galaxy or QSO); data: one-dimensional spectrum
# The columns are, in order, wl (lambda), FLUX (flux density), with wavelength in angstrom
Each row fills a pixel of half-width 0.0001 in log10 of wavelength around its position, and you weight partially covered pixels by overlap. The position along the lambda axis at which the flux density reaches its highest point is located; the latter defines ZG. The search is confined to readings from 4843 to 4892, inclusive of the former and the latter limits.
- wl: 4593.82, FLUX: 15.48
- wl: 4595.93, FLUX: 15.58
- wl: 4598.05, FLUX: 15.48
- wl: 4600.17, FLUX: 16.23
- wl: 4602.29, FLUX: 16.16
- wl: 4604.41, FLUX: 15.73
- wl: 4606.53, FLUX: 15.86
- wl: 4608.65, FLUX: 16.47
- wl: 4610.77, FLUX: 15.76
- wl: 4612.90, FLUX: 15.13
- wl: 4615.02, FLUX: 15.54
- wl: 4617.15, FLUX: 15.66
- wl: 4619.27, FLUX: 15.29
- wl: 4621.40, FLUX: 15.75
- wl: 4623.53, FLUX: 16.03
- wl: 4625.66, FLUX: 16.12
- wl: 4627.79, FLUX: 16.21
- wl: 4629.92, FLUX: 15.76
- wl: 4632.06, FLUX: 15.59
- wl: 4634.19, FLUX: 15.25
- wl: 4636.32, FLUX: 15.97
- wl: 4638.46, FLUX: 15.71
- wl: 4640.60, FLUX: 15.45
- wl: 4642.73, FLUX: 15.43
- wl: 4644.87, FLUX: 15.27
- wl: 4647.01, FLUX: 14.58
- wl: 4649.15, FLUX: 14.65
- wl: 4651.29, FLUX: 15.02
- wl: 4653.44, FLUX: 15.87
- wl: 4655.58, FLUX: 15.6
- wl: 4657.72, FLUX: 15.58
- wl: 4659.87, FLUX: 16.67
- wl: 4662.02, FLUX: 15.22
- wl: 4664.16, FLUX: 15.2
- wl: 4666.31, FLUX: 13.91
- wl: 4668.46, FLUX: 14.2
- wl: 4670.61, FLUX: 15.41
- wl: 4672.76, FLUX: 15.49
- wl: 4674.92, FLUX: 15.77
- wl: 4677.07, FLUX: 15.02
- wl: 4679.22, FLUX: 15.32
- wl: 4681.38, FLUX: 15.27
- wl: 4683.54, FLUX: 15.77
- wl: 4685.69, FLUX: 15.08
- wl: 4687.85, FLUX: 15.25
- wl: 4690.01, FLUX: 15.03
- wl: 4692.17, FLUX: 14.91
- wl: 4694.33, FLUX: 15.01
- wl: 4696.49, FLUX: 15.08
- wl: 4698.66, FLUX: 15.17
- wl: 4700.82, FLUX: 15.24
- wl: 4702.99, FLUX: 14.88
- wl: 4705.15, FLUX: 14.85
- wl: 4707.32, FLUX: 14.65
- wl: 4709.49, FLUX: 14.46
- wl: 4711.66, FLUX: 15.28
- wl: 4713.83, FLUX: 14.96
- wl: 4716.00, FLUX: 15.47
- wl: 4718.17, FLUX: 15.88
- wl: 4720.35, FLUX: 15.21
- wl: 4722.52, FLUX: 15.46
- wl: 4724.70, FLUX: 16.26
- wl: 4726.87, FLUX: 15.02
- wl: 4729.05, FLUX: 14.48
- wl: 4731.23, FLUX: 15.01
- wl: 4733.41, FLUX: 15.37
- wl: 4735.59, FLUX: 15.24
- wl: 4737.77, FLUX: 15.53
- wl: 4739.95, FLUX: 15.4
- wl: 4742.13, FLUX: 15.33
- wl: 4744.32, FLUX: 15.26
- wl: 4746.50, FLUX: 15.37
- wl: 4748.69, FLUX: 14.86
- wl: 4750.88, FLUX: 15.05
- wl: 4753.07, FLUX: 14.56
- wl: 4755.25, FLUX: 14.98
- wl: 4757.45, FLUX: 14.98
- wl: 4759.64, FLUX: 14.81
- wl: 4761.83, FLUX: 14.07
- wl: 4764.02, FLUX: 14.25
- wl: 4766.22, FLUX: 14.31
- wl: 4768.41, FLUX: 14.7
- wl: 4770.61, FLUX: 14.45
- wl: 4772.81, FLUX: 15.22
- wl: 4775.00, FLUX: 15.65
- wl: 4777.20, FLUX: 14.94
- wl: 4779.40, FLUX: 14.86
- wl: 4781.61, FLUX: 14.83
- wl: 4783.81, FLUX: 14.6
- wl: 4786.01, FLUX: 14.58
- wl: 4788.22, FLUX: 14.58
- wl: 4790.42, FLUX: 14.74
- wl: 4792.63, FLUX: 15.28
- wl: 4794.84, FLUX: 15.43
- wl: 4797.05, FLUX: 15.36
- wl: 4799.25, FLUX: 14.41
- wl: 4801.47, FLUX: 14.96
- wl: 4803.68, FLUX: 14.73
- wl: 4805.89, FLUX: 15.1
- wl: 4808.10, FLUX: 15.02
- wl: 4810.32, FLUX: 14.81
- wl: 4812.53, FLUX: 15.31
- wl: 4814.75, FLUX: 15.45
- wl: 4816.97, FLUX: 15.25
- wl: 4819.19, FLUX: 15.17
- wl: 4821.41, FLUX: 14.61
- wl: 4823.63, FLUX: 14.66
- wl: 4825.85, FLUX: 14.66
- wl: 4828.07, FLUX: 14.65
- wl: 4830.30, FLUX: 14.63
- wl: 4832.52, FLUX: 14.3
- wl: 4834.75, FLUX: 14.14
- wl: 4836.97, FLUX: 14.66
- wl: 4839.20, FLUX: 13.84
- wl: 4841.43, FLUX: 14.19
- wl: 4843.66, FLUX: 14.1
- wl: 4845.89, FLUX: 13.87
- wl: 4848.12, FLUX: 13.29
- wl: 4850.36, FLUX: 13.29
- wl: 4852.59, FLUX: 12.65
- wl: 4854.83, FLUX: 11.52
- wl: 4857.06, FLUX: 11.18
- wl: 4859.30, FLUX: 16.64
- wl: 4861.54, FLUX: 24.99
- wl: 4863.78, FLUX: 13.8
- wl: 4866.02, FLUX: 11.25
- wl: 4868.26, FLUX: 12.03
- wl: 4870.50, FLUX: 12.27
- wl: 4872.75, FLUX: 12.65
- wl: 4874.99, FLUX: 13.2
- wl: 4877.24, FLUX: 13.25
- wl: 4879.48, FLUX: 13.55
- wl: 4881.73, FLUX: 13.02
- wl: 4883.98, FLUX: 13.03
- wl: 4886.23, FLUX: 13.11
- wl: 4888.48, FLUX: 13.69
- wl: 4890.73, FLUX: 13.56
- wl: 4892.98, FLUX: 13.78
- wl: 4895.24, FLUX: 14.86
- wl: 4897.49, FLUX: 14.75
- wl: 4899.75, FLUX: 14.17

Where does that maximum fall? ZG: 4861.54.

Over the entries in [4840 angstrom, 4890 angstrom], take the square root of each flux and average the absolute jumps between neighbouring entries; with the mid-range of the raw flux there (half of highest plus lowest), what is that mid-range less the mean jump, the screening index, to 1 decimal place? 17.9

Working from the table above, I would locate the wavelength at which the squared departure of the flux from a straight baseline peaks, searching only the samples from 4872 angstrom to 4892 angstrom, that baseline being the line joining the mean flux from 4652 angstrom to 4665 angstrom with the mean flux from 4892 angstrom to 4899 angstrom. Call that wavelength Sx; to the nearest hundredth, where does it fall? 4872.75 angstrom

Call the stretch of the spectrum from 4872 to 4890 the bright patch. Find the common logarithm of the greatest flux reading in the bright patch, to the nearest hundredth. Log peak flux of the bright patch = 1.14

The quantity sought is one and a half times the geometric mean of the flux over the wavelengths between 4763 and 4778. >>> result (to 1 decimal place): 22.2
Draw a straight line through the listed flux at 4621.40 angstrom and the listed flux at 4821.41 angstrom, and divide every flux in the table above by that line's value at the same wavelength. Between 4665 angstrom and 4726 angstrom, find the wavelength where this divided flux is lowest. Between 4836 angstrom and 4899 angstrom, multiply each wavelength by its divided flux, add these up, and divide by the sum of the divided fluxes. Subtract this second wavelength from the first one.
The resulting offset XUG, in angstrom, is -200.9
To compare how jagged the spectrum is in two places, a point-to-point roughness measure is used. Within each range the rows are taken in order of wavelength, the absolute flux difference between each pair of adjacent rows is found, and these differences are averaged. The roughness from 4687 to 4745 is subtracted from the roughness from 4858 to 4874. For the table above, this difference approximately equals 3.6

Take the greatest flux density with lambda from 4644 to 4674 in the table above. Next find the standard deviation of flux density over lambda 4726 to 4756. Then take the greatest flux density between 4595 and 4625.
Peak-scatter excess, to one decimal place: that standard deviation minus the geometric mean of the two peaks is -16.3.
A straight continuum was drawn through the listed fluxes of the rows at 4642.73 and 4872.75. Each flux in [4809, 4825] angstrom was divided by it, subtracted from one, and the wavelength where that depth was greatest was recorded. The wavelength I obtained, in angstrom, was 4821.41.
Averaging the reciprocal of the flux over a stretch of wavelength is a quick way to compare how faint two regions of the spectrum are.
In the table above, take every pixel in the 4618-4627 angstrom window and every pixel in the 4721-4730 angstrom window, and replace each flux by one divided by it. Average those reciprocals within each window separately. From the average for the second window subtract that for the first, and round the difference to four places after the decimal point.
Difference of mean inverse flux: 0.0021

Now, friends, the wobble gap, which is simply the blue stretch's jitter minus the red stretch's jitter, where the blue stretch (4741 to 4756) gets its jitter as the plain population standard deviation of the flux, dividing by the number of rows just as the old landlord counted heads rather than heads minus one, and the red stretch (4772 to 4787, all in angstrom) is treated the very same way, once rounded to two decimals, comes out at -0.08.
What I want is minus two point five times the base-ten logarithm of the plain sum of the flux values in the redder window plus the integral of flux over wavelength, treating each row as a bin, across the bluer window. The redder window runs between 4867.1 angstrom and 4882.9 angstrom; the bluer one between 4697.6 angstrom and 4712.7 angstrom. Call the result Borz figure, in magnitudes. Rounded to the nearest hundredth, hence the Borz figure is -6.25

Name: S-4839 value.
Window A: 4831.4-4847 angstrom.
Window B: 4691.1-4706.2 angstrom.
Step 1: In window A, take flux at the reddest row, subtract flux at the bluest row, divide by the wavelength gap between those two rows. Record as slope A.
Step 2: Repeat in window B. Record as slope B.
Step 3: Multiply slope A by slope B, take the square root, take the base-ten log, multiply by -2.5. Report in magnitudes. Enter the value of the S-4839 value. 4.8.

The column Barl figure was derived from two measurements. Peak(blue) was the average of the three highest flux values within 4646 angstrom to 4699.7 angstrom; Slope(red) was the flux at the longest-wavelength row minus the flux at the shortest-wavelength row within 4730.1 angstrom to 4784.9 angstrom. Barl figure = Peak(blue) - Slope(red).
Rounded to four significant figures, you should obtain 16.51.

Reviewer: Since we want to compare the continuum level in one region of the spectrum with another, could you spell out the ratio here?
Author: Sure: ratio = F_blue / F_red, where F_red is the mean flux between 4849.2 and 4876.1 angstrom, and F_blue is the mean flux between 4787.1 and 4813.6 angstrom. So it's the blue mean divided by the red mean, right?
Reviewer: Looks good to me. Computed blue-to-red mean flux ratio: 1.09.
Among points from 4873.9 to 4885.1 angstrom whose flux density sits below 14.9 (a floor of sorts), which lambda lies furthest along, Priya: 4883.98 angstrom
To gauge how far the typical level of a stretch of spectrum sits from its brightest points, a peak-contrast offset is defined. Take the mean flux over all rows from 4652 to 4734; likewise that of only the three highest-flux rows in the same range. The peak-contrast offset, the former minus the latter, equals -1.1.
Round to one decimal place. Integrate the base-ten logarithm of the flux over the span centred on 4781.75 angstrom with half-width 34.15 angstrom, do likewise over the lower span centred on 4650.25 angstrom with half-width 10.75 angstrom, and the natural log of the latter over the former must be -1.1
